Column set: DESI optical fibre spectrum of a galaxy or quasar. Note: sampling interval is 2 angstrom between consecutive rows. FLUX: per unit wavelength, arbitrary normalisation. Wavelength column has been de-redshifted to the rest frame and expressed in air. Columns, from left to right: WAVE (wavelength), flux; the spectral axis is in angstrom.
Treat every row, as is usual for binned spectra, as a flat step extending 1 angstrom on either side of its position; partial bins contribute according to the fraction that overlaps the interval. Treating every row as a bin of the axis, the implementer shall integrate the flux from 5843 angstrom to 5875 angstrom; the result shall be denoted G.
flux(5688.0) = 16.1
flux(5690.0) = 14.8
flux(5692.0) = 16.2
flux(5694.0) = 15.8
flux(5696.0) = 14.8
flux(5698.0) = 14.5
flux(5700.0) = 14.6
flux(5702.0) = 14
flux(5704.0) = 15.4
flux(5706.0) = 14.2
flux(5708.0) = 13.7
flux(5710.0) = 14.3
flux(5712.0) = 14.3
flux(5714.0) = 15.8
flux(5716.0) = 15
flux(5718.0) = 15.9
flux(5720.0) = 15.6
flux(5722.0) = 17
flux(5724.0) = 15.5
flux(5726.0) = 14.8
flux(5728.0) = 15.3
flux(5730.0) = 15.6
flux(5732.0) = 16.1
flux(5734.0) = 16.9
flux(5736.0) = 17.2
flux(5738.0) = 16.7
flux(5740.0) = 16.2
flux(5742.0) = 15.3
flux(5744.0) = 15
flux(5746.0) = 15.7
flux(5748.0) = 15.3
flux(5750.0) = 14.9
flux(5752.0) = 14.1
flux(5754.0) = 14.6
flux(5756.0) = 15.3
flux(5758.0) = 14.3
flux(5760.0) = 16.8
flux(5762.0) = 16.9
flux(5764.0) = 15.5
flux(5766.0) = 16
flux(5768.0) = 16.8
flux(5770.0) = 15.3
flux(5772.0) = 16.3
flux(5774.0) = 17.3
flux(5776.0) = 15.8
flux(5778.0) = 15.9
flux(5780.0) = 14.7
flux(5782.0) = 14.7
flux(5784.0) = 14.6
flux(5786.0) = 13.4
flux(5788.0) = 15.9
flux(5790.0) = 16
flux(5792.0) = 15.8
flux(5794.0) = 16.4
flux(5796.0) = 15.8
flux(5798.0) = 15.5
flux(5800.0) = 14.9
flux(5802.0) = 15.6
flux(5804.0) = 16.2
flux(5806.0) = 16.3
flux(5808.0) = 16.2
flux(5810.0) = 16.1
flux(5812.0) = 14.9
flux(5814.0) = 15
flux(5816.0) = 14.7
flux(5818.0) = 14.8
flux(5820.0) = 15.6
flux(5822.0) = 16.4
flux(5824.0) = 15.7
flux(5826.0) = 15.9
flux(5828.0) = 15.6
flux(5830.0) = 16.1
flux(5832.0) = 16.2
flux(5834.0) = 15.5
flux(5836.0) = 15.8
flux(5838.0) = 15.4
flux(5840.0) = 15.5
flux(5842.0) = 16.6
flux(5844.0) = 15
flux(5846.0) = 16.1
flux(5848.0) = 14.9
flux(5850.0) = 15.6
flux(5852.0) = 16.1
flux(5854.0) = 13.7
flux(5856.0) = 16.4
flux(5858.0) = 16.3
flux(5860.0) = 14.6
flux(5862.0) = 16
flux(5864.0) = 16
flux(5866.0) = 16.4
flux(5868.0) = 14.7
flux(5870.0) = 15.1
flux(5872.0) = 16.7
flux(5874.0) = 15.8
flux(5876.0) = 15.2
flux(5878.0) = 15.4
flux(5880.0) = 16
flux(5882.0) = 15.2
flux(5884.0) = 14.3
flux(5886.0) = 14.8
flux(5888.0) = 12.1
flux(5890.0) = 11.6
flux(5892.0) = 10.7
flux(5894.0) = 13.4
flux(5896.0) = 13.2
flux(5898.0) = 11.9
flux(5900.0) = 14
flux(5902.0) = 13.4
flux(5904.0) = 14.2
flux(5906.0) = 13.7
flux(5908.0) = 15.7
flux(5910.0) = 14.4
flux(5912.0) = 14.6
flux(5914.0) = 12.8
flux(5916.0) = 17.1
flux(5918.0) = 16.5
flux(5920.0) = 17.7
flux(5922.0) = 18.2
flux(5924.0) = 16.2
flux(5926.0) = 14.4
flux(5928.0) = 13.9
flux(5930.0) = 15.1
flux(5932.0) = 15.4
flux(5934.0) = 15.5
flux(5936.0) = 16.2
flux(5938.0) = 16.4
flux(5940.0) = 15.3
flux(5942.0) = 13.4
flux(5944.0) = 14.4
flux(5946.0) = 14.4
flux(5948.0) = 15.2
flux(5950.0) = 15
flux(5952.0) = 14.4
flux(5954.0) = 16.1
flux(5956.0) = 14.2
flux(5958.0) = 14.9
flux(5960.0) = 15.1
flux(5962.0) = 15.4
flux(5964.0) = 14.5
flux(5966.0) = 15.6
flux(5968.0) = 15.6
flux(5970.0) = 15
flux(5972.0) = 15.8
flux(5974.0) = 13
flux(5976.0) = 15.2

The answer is 499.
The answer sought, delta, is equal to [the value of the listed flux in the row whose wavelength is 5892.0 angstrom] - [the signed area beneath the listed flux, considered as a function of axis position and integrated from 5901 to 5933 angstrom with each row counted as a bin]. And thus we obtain -476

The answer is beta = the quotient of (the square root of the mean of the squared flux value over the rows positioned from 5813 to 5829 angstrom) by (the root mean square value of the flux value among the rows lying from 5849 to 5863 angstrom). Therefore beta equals 0.99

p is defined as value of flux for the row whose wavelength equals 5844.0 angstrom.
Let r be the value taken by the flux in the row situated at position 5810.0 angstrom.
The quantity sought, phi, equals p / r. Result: 0.93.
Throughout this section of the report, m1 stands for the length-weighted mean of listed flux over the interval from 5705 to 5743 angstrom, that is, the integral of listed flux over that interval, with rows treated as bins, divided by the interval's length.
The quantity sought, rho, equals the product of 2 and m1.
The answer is 31.1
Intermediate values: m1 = 15.5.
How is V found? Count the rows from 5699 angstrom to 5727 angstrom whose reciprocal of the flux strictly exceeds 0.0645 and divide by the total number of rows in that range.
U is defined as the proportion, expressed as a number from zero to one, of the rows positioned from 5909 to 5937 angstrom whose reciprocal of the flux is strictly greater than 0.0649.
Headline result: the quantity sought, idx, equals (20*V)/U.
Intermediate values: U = 0.5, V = 0.71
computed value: 29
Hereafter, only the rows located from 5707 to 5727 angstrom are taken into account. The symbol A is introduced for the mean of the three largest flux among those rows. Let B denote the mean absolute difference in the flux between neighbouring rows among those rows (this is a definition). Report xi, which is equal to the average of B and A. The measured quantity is 8.54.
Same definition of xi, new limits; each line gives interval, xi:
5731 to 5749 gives 8.74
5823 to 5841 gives 8.20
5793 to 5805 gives 8.35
